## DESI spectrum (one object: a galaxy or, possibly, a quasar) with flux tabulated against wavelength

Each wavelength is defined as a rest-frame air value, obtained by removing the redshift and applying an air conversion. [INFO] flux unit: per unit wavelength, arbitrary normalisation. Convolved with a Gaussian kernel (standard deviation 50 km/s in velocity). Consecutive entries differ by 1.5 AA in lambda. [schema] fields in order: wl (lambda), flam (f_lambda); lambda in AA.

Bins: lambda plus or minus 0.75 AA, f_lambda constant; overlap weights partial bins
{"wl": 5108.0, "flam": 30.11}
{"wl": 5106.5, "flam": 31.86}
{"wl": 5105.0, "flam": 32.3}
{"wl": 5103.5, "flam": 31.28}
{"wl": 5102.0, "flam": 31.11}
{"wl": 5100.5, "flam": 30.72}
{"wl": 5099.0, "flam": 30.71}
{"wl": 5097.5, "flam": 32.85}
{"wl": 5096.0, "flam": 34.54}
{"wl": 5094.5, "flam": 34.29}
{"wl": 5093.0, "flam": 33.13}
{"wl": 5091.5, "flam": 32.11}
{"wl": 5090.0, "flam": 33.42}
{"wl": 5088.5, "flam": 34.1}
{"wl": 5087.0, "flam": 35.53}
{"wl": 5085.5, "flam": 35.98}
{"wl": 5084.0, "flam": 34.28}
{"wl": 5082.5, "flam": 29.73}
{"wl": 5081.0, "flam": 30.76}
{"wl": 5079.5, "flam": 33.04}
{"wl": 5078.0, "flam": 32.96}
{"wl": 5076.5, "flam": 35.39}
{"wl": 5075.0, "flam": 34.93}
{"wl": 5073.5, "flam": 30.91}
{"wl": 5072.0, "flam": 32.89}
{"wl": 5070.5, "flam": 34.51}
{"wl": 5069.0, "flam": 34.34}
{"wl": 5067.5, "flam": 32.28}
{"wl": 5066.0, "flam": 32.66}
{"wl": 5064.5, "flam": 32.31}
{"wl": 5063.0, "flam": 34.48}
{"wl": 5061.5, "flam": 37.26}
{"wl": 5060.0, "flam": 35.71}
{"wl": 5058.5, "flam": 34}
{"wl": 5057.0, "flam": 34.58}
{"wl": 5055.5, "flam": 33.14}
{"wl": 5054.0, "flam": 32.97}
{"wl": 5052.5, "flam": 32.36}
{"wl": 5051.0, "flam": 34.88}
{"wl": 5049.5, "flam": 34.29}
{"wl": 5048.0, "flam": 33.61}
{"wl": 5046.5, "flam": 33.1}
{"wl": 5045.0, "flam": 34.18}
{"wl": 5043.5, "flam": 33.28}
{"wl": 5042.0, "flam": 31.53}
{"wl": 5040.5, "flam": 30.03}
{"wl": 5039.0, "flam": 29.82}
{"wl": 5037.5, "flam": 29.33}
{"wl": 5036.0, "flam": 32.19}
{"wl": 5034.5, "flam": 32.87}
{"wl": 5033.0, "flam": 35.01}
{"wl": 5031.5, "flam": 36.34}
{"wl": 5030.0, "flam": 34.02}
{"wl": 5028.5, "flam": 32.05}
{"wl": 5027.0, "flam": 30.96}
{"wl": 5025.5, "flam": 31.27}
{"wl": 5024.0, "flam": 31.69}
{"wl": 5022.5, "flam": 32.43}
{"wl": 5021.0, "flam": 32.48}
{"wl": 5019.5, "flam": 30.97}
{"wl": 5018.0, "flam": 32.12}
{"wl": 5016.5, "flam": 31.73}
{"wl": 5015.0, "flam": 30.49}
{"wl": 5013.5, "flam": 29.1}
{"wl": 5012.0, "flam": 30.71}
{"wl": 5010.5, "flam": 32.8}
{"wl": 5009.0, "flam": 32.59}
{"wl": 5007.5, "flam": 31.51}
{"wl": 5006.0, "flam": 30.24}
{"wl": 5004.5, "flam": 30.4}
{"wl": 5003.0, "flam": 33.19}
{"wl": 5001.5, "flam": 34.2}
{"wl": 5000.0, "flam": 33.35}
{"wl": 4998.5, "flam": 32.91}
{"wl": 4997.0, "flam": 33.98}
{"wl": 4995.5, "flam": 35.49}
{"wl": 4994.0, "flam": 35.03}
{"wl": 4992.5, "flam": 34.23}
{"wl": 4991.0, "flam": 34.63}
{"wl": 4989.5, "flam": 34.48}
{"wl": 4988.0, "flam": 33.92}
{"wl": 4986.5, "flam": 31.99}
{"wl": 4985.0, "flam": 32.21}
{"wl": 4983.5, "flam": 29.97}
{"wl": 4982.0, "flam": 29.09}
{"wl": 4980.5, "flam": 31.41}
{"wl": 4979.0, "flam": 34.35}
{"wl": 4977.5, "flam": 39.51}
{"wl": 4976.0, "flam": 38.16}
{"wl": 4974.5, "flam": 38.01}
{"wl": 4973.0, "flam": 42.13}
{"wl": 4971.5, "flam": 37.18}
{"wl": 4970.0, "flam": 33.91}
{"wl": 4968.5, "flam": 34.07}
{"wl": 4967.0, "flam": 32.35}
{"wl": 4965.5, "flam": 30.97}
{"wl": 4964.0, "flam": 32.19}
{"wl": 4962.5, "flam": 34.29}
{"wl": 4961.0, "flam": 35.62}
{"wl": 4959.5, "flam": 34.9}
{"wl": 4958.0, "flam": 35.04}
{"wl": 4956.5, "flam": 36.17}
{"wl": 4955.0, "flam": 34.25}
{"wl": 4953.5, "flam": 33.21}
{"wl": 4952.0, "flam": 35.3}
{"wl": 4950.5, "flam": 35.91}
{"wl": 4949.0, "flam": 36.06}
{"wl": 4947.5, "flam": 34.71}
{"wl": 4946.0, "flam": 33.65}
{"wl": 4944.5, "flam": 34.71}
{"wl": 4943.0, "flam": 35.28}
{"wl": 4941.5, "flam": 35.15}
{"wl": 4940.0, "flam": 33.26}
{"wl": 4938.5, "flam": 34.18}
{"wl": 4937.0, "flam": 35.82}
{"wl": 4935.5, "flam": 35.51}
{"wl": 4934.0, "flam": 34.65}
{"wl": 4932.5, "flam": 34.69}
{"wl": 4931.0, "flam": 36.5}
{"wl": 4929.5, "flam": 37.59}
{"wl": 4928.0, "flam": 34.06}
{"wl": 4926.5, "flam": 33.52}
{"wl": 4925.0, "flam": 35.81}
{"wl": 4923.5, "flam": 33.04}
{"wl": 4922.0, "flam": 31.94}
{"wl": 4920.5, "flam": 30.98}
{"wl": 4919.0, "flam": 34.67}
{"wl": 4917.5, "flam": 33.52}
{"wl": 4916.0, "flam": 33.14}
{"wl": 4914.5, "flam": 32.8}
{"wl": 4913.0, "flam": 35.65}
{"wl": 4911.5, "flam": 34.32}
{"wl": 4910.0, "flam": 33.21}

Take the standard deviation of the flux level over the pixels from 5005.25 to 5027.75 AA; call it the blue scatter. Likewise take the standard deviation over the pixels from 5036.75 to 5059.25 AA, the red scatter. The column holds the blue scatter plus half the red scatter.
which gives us 1.9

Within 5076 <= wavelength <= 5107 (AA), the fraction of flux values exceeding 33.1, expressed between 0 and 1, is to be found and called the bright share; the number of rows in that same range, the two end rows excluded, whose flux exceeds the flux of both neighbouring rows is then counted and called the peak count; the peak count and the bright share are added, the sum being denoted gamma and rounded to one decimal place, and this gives 4.4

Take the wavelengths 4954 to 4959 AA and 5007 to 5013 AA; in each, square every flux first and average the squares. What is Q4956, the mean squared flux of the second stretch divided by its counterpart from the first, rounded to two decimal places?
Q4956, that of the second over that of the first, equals 0.82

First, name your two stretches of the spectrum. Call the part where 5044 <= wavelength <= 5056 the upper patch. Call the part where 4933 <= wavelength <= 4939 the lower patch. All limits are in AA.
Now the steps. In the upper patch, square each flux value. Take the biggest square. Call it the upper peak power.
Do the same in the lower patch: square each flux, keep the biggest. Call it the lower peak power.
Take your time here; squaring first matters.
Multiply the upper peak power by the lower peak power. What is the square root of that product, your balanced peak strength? 1249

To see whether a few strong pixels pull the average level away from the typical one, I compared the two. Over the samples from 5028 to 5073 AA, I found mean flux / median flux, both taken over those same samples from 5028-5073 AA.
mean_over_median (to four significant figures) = 1.004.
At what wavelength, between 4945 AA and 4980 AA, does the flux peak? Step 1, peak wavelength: 4973.0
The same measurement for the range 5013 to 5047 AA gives 5031.5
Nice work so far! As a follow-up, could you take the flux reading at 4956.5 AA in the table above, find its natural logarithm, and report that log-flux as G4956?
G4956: 3.59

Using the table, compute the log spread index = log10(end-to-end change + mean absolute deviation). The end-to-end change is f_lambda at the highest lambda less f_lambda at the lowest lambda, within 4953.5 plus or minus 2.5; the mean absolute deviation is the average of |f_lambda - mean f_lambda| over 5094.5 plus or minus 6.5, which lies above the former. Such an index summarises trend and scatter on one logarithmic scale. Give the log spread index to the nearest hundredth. -1.07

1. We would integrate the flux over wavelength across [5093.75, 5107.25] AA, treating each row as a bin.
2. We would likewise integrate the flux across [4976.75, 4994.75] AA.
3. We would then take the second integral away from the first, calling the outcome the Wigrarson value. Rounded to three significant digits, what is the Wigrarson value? -167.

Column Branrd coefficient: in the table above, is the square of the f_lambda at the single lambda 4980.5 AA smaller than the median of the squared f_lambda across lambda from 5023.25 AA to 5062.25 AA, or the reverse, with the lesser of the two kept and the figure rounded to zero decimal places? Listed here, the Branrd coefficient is 987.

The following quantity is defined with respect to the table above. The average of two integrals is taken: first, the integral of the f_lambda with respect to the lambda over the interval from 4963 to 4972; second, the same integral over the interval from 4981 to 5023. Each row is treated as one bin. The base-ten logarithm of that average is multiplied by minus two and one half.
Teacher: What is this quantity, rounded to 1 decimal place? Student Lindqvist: -7.3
